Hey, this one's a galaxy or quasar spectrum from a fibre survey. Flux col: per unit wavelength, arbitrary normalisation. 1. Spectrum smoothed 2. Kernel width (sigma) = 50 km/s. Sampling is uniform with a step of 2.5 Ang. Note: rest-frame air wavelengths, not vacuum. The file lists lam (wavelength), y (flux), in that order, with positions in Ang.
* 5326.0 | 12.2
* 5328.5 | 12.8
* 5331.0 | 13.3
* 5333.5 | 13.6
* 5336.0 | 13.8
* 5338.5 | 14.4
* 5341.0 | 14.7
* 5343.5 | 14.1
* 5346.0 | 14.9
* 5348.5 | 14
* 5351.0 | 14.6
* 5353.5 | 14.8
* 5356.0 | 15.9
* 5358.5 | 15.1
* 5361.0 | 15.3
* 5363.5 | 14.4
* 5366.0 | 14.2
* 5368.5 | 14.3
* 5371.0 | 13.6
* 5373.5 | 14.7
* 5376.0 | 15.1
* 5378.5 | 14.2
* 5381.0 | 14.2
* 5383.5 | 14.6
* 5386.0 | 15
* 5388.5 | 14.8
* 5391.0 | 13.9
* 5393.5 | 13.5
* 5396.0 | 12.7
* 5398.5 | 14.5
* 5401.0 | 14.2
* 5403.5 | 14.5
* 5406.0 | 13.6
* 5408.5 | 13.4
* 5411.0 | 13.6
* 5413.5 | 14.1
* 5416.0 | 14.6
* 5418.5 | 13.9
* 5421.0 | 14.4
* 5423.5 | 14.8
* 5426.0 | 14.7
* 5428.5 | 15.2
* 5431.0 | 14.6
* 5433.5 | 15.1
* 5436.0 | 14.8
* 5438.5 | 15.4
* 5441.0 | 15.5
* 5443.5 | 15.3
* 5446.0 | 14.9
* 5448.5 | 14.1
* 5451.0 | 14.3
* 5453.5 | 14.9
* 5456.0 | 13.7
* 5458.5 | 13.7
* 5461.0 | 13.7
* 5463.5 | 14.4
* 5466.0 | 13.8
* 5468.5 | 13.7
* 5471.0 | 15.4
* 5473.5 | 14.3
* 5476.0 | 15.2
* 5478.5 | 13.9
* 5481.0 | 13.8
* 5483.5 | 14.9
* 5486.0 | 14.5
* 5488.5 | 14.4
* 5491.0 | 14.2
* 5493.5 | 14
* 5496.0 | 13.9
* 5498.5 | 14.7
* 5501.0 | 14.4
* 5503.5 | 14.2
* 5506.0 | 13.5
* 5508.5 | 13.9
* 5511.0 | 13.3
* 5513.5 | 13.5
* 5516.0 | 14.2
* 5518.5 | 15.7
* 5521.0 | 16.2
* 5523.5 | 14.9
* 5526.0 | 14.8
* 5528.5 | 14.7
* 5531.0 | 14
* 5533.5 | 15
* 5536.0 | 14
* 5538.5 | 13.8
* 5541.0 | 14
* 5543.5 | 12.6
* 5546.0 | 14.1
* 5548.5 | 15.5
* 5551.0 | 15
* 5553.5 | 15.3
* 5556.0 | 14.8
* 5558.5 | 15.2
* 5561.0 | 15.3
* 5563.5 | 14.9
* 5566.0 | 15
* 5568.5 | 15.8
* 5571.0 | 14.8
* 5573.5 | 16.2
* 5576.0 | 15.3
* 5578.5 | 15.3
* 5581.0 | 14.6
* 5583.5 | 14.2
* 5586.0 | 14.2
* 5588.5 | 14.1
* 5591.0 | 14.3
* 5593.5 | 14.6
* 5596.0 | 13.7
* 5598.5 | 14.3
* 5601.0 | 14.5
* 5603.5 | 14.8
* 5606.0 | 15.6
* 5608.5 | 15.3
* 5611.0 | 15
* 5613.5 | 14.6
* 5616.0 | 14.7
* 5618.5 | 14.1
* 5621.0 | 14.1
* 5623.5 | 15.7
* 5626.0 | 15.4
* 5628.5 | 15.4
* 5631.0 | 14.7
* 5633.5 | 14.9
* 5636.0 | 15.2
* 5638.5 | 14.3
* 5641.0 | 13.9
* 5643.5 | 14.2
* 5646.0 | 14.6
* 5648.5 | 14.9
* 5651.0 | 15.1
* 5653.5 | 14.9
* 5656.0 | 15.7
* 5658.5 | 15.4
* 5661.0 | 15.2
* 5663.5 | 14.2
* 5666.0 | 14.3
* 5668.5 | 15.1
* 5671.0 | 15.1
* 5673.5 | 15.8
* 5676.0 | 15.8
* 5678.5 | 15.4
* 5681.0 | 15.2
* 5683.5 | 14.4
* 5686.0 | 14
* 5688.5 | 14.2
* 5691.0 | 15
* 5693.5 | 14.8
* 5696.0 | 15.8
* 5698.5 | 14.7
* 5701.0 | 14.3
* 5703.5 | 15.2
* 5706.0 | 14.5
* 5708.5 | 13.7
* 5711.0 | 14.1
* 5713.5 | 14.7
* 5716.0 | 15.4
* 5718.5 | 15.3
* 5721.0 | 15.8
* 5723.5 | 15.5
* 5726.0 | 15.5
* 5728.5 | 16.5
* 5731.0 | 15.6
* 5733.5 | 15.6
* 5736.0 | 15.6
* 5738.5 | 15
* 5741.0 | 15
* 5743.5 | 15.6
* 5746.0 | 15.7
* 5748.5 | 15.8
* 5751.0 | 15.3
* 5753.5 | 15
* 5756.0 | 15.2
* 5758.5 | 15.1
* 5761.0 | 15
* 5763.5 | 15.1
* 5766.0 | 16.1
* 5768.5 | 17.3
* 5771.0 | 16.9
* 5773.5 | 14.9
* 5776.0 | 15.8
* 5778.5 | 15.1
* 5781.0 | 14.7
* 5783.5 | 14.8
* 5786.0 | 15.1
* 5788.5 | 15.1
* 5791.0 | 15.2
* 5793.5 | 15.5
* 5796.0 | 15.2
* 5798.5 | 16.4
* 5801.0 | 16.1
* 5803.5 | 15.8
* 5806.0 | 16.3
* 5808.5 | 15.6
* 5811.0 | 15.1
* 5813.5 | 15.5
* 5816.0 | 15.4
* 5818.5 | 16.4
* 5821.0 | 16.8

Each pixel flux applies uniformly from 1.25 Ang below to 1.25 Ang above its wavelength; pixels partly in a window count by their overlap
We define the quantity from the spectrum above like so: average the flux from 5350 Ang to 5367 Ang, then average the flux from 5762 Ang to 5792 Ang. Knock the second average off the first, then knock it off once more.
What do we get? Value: -16.1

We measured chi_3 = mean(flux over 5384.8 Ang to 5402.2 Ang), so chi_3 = 14.1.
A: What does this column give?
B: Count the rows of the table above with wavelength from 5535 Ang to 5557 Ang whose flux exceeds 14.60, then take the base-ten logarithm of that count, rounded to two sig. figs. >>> 0.60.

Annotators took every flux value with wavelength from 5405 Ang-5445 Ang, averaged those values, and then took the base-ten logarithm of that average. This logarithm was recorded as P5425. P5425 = 1.16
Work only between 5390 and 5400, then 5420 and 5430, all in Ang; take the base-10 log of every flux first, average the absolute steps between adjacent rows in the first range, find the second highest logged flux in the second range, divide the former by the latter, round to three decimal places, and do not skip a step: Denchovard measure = 0.028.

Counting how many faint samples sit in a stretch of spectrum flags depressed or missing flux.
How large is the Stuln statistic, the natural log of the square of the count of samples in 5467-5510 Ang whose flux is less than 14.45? 5.0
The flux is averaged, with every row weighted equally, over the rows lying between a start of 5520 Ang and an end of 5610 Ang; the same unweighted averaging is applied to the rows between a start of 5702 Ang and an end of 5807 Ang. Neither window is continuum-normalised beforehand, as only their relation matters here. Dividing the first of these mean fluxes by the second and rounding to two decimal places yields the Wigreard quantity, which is 0.96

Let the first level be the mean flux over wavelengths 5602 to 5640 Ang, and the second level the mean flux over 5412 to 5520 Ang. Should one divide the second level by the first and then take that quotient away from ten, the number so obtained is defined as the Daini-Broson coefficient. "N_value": 9.03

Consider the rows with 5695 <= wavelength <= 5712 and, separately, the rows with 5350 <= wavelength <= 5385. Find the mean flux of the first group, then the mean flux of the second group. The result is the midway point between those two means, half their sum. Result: 14.6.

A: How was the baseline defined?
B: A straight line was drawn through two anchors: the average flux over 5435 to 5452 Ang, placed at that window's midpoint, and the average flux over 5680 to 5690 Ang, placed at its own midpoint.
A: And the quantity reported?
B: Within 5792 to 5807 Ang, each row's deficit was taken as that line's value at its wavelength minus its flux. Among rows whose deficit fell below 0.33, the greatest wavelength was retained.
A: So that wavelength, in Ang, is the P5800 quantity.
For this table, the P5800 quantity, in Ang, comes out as 5806.0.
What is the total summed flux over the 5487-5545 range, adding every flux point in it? 328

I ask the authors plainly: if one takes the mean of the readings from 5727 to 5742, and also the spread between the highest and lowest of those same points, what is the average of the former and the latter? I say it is 8.5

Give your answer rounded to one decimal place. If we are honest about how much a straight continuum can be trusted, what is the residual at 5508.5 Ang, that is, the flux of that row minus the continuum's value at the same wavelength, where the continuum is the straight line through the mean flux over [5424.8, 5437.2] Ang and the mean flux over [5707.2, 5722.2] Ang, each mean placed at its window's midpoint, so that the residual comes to -1.0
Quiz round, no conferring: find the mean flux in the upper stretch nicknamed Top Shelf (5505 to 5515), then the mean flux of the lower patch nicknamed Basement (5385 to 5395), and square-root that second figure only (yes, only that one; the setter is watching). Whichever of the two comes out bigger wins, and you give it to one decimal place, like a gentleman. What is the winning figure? 13.6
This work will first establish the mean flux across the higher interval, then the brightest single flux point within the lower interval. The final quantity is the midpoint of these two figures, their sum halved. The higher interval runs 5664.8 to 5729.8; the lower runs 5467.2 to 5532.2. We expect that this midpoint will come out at 15.6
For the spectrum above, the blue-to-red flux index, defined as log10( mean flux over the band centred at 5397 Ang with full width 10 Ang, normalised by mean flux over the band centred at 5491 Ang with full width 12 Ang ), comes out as -0.015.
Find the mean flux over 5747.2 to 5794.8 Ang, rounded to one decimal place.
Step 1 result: 15.4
